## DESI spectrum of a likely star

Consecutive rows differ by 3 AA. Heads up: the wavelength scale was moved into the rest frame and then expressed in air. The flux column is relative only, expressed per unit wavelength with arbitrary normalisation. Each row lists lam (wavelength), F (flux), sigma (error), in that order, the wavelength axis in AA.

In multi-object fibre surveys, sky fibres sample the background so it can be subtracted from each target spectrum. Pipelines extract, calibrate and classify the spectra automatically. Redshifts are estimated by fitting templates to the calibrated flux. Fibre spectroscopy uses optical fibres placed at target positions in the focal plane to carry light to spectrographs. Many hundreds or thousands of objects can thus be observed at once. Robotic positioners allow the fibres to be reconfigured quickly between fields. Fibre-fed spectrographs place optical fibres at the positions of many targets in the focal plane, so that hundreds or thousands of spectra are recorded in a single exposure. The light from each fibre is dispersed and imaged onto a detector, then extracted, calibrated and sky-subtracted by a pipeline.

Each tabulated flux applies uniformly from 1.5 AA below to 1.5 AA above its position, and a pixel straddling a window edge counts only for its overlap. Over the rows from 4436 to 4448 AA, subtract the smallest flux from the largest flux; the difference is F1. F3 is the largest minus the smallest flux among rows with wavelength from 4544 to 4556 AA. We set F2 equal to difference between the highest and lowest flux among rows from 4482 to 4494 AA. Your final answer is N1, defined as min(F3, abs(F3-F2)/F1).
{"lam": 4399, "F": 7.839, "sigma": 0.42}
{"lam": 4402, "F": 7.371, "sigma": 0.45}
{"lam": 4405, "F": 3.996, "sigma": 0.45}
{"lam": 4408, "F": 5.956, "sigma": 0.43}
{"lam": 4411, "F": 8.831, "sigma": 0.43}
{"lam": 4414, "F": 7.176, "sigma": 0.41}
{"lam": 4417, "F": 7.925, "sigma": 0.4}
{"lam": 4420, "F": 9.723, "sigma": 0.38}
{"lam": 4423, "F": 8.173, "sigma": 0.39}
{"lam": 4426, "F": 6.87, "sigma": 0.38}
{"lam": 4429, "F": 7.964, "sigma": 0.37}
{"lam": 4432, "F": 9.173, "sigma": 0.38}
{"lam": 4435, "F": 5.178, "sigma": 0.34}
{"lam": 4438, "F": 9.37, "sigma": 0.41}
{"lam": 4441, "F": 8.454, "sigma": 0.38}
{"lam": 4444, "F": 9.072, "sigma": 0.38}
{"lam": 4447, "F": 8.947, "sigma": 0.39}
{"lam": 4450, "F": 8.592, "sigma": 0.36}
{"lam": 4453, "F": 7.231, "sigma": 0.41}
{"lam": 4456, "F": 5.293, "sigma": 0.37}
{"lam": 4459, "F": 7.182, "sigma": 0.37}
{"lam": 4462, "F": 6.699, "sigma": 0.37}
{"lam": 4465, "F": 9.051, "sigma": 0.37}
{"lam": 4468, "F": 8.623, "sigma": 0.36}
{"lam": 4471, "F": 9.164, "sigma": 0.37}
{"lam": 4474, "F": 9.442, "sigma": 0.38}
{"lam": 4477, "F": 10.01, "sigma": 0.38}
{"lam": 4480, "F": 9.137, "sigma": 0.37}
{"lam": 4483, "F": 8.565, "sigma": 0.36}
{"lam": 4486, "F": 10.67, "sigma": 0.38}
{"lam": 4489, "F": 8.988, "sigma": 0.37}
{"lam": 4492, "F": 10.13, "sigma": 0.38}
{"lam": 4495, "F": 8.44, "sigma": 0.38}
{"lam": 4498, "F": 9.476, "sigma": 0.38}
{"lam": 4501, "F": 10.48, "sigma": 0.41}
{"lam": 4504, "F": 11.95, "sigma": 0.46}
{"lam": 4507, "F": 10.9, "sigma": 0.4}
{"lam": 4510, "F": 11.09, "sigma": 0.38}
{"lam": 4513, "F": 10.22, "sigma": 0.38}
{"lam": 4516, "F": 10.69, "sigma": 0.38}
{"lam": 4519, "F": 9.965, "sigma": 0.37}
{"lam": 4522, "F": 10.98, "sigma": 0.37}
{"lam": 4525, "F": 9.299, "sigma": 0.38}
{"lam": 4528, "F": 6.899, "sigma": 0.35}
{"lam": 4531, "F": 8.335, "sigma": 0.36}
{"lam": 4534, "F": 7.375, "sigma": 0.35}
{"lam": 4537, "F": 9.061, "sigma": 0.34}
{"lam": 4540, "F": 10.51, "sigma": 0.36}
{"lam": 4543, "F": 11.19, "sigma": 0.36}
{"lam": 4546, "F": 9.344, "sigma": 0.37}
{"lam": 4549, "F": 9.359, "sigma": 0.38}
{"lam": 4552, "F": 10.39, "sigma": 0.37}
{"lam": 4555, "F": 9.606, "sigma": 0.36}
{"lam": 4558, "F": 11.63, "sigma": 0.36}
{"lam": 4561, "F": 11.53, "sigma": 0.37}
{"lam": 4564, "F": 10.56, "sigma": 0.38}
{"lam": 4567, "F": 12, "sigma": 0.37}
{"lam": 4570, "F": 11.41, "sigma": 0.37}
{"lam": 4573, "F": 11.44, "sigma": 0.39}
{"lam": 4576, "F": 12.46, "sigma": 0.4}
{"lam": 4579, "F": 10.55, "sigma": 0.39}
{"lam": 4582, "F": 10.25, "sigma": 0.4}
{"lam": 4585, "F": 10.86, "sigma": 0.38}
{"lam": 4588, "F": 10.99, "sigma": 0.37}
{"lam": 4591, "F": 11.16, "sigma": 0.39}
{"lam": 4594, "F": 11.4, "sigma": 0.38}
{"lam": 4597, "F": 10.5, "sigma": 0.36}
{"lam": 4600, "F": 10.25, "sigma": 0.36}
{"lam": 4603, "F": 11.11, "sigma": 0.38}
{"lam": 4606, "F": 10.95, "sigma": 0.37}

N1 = 1.0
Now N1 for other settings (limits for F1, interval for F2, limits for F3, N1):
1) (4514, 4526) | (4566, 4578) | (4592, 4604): 0.1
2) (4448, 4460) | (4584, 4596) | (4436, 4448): 0.1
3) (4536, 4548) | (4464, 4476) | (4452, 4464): 0.5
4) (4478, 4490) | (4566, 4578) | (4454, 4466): 1.3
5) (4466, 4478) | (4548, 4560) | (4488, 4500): 0.4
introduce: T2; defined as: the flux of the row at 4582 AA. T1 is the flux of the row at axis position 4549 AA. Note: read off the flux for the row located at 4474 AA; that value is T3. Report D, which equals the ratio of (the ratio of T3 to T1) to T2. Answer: 0.10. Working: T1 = 9.359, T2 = 10.25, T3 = 9.442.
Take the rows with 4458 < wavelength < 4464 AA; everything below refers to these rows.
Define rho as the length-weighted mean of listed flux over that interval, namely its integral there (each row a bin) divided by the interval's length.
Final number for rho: 7.1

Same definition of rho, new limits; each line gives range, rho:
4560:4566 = 11.1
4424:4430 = 7.4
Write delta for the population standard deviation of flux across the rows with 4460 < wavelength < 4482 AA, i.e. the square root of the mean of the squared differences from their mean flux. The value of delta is 1.0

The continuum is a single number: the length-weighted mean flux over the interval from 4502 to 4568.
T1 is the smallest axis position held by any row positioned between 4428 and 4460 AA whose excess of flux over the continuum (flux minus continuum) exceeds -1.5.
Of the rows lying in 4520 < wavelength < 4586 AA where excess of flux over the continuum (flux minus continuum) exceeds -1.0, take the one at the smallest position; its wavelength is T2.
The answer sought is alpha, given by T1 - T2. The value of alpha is -90 AA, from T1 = 4432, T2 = 4522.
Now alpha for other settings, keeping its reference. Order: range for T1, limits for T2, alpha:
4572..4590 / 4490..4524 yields 81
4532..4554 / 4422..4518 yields 105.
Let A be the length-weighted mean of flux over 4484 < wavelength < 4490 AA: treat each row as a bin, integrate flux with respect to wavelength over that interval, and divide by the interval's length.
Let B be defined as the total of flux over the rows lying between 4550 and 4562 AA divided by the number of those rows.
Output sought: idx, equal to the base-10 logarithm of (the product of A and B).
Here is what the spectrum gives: 2.02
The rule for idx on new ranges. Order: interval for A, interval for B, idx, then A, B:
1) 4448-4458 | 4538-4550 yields 1.86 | 7.1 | 10.1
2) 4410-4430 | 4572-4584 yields 1.96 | 8.1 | 11.2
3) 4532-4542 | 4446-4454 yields 1.87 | 9.1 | 8.3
